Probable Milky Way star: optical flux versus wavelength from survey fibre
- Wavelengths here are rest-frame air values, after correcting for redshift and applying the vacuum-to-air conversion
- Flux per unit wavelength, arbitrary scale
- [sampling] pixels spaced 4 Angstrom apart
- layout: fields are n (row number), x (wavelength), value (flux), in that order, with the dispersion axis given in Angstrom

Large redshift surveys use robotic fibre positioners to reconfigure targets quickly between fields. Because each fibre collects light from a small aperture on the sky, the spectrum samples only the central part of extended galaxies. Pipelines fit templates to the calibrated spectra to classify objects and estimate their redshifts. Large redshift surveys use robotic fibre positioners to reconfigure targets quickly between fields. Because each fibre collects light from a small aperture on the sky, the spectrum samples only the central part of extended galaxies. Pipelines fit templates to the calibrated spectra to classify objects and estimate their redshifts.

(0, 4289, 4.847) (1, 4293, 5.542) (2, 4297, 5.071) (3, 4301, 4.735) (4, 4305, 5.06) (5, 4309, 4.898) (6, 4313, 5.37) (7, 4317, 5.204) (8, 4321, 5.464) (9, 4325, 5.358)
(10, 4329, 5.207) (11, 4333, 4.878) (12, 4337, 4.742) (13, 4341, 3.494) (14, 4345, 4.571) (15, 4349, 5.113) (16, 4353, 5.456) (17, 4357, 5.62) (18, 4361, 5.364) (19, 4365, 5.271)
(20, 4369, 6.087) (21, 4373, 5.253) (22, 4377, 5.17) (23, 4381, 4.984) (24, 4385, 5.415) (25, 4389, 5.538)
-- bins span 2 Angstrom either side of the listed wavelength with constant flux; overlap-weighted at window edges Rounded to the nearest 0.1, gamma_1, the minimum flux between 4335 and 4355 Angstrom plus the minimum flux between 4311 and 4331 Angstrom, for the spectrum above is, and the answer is 8.7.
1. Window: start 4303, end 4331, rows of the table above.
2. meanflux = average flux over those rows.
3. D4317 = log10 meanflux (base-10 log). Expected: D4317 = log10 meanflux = 0.72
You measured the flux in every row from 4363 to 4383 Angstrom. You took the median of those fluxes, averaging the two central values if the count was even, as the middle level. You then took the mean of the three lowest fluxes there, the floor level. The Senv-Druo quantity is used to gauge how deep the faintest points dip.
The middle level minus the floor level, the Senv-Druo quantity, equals 0.12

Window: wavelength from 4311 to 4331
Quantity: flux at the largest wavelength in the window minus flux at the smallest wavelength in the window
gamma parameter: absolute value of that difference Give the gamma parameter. 0.16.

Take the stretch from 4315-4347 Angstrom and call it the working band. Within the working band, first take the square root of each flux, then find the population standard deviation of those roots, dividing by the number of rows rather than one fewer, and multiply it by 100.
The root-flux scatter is 14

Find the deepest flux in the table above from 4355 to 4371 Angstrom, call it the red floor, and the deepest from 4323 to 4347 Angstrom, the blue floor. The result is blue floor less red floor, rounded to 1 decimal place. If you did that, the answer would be -1.8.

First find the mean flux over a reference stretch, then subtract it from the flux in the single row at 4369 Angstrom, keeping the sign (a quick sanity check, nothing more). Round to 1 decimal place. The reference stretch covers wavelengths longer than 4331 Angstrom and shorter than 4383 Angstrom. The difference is 1.0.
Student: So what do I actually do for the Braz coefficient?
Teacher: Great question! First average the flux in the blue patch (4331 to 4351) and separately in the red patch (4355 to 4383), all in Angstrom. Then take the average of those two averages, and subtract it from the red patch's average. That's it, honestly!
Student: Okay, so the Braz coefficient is 0.42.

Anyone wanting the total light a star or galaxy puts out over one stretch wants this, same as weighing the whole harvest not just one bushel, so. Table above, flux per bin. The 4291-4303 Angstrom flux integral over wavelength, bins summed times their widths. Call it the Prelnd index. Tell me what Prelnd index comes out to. 61.4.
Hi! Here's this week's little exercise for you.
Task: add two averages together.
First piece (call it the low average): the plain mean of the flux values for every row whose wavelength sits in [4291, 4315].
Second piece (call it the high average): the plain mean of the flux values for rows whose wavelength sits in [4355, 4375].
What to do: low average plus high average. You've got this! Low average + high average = 10.63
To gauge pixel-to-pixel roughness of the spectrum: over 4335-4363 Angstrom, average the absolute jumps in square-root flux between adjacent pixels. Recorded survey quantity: 0.144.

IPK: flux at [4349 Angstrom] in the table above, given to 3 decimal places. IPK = 5.113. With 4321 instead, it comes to 5.464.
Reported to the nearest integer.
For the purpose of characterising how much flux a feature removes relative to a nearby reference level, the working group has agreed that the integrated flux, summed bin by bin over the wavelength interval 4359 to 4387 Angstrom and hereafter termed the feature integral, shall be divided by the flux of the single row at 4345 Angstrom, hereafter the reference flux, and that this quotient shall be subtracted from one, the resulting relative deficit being -32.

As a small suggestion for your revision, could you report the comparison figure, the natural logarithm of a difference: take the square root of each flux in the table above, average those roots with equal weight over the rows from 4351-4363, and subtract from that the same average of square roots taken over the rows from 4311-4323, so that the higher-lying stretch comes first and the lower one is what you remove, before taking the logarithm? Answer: -3.5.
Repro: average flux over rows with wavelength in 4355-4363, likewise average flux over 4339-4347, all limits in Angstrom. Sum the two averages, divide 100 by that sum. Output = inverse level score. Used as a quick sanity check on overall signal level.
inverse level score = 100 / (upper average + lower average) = 10.5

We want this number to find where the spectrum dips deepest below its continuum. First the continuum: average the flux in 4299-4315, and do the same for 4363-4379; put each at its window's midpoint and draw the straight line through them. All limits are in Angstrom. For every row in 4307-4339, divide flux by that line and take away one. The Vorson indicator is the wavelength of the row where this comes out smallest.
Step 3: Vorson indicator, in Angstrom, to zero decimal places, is 4337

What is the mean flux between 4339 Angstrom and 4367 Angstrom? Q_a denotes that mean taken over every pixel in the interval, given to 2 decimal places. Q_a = 4.98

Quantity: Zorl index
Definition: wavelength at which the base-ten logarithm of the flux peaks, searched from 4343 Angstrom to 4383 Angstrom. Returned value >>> 4369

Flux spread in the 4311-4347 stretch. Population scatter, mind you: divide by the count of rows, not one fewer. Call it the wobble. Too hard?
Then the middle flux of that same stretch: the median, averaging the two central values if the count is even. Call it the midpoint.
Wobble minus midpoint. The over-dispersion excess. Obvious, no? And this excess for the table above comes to -4.62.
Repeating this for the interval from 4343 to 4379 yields -4.89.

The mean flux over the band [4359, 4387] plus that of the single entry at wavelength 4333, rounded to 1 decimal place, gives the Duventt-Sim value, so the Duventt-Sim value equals 10.2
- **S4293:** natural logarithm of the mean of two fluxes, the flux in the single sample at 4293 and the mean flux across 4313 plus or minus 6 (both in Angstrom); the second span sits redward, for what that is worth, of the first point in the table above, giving 1.68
